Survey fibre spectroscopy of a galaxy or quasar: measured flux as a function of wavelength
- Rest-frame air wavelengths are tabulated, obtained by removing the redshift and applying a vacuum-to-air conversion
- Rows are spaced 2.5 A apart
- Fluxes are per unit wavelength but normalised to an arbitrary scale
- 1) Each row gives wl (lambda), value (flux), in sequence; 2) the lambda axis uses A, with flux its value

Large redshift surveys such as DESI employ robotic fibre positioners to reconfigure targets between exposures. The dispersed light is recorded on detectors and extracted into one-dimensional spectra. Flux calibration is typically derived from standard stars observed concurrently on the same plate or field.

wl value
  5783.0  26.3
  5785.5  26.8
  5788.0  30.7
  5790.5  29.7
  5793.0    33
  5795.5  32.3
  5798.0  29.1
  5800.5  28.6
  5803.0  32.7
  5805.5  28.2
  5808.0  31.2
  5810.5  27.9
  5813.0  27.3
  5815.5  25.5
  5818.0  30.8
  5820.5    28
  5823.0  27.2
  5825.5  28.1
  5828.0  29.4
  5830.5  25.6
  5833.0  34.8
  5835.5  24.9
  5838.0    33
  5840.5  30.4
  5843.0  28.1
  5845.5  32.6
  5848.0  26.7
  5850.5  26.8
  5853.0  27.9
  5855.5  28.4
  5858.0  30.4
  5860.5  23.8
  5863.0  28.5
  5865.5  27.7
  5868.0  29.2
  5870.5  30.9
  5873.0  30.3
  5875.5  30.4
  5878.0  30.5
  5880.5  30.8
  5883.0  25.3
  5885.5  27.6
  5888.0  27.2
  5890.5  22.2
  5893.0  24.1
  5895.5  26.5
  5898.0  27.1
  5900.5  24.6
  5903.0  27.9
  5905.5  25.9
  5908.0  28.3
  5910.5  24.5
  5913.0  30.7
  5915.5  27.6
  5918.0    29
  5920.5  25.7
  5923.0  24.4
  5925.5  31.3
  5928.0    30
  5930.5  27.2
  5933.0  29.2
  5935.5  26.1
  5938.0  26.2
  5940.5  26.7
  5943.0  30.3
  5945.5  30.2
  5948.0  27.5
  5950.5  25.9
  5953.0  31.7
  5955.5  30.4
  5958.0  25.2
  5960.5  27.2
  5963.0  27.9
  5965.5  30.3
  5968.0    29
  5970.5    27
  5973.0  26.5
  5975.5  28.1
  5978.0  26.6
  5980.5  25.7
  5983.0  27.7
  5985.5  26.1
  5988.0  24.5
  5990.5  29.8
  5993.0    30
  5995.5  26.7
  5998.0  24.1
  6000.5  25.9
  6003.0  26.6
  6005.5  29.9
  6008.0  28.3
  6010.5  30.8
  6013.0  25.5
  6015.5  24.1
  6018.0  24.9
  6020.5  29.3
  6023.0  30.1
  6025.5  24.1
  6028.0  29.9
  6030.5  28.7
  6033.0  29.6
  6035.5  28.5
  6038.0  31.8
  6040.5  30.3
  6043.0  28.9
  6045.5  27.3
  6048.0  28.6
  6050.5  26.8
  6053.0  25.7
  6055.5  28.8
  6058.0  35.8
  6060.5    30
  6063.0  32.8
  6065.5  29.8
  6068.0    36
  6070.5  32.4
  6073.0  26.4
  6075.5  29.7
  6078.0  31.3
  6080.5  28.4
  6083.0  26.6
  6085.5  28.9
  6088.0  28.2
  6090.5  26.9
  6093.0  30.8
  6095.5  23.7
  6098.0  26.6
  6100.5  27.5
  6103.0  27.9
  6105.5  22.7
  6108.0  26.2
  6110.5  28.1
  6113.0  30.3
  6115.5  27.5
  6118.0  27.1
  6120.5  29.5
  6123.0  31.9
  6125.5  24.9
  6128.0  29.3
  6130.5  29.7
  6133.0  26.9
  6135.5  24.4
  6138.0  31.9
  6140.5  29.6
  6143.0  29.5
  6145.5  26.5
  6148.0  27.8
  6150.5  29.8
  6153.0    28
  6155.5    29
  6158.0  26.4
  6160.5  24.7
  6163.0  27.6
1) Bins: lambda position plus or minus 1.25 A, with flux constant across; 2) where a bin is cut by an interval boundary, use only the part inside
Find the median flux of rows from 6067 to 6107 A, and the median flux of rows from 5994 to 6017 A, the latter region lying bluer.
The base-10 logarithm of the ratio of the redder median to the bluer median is 0.023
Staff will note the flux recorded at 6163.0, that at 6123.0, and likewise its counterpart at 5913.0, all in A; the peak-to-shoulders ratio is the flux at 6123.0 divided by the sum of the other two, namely 0.55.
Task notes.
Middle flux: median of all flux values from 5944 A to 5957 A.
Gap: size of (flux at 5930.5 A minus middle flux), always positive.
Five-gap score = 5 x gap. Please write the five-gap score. 15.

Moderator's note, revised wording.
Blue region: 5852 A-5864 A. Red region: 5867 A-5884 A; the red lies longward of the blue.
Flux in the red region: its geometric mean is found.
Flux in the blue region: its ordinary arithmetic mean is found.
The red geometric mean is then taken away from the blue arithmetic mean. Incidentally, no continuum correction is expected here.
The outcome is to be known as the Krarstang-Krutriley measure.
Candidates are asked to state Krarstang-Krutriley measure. -1.8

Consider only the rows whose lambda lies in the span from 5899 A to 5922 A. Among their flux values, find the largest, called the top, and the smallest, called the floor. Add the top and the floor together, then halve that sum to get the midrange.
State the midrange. 27.6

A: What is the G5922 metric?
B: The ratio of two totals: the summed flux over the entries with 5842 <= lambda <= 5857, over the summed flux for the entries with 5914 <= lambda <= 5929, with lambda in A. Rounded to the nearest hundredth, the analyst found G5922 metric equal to 1.01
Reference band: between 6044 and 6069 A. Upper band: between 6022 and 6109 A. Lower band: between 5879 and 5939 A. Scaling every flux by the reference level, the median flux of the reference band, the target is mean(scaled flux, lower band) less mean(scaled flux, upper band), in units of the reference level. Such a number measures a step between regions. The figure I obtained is -0.059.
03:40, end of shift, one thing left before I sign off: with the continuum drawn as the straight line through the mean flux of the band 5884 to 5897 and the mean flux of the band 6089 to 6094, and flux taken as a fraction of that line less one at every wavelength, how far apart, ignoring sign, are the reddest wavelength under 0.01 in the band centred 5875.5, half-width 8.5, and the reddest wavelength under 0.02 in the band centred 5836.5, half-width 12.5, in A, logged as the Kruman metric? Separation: 47.5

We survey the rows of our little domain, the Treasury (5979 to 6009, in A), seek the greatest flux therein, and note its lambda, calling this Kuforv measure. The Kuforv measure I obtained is 5993.0 A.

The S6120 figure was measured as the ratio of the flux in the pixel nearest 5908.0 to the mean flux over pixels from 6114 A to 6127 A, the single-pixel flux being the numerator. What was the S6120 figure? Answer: 1.00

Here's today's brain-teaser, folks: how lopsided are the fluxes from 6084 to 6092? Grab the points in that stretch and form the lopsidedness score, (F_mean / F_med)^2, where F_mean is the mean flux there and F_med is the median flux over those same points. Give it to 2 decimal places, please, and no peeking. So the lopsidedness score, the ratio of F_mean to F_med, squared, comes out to 0.99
